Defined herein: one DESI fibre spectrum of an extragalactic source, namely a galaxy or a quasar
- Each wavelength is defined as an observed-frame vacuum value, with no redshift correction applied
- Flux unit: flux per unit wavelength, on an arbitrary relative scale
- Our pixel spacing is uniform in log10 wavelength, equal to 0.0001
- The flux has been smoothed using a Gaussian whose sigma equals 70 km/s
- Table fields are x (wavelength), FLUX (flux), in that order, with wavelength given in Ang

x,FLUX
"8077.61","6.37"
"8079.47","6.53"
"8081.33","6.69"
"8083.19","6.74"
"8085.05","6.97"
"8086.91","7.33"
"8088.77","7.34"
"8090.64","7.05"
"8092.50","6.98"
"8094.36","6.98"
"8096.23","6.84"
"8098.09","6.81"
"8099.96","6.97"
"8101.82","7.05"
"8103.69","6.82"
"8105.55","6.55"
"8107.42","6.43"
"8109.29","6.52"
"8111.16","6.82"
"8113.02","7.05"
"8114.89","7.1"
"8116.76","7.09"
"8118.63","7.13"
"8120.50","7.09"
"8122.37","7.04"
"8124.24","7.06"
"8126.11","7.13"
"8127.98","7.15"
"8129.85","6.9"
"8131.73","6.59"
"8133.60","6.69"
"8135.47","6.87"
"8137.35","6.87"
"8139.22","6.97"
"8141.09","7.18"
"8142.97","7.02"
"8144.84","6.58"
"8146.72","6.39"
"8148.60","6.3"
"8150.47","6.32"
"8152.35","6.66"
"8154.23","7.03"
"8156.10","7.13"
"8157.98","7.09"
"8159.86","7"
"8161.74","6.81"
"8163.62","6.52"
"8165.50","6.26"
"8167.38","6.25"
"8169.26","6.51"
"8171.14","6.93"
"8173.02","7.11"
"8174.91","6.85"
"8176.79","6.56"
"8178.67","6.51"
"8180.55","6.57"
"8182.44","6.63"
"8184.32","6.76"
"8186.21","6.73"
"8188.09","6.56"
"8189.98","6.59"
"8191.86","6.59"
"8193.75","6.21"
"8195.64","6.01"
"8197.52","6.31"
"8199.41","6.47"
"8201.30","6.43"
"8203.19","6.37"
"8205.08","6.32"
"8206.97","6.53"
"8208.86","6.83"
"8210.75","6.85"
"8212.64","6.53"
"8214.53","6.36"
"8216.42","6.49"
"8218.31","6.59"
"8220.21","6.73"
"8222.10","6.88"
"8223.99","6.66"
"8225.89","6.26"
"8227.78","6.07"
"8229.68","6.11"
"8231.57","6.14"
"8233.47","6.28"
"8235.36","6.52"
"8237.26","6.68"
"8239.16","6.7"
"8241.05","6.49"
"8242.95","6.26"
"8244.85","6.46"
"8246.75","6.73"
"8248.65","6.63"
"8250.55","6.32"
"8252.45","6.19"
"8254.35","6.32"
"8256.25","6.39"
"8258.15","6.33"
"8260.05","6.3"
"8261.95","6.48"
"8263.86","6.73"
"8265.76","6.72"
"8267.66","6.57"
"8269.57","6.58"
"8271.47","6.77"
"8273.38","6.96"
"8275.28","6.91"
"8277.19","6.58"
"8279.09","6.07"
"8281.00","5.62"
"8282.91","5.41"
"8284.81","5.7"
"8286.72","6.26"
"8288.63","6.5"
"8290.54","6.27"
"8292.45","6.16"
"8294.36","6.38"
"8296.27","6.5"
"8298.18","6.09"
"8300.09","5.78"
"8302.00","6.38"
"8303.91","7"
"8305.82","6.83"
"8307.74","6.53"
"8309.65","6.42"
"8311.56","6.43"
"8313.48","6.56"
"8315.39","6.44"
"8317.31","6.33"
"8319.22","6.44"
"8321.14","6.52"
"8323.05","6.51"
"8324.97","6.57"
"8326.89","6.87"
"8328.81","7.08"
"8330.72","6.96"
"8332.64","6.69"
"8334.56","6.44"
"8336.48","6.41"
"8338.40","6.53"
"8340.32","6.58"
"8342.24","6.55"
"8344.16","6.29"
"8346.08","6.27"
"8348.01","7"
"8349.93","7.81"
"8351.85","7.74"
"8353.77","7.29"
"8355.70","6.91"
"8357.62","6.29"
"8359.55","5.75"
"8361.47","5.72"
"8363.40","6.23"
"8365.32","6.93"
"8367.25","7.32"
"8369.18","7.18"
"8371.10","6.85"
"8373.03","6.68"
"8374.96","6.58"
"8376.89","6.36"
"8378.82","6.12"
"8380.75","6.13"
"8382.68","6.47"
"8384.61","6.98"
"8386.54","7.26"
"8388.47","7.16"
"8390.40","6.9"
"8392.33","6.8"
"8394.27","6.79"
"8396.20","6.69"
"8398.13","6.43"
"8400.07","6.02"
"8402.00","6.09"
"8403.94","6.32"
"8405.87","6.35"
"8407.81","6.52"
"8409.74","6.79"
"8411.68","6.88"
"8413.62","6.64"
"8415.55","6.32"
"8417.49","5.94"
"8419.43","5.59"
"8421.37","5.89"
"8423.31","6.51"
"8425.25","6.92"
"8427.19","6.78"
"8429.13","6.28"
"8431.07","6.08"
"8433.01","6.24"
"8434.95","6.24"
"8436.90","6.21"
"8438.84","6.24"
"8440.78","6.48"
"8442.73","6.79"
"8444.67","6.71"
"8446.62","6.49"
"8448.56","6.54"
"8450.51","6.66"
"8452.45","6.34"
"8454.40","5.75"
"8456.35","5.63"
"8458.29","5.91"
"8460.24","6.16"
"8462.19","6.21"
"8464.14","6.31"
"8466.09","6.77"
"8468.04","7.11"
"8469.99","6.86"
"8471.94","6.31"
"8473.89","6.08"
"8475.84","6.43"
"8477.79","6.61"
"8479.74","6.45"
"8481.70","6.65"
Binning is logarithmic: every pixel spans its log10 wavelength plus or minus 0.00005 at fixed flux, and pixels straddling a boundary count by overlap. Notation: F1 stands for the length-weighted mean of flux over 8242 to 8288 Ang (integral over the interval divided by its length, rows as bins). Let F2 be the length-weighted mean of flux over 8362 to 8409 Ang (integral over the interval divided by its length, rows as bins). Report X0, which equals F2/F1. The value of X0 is 1.04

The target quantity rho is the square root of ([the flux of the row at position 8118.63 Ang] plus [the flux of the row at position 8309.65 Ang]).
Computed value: 3.68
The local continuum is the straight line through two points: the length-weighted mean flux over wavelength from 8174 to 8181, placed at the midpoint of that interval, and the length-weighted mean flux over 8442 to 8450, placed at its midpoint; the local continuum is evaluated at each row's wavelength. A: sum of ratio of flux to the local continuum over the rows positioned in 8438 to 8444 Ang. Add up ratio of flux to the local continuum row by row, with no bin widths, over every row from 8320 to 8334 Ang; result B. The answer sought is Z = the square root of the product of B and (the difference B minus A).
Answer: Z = 5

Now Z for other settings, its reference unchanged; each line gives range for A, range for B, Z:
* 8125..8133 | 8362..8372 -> 2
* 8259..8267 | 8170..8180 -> 2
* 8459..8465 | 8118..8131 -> 6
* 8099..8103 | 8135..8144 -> 4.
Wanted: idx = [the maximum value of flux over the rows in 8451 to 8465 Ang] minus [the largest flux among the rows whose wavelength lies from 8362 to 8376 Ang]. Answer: -0.98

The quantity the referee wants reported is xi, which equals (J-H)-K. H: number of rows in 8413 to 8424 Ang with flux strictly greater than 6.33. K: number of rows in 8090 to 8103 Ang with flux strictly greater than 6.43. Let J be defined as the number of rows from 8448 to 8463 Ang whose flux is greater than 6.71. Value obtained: -9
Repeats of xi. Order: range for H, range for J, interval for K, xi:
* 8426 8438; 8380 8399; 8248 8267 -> 1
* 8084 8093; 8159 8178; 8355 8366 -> -2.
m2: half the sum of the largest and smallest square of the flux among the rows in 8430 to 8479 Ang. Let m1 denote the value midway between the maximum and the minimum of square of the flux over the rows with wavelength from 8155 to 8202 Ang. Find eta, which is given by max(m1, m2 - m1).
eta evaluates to 43.5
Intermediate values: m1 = 43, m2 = 41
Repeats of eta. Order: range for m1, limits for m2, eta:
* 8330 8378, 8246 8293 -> 46.9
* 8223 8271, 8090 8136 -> 41.1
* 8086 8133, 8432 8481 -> 47.6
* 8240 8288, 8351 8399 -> 38.9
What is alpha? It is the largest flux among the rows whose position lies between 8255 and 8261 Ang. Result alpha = 6.39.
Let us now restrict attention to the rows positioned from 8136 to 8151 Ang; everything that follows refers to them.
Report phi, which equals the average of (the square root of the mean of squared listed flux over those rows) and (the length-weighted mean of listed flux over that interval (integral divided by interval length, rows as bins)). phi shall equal 6.7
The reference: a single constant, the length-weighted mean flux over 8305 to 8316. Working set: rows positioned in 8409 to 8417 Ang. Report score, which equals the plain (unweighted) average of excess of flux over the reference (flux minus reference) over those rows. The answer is 0.1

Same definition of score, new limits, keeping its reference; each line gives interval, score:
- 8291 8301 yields -0.4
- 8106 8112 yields 0.1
